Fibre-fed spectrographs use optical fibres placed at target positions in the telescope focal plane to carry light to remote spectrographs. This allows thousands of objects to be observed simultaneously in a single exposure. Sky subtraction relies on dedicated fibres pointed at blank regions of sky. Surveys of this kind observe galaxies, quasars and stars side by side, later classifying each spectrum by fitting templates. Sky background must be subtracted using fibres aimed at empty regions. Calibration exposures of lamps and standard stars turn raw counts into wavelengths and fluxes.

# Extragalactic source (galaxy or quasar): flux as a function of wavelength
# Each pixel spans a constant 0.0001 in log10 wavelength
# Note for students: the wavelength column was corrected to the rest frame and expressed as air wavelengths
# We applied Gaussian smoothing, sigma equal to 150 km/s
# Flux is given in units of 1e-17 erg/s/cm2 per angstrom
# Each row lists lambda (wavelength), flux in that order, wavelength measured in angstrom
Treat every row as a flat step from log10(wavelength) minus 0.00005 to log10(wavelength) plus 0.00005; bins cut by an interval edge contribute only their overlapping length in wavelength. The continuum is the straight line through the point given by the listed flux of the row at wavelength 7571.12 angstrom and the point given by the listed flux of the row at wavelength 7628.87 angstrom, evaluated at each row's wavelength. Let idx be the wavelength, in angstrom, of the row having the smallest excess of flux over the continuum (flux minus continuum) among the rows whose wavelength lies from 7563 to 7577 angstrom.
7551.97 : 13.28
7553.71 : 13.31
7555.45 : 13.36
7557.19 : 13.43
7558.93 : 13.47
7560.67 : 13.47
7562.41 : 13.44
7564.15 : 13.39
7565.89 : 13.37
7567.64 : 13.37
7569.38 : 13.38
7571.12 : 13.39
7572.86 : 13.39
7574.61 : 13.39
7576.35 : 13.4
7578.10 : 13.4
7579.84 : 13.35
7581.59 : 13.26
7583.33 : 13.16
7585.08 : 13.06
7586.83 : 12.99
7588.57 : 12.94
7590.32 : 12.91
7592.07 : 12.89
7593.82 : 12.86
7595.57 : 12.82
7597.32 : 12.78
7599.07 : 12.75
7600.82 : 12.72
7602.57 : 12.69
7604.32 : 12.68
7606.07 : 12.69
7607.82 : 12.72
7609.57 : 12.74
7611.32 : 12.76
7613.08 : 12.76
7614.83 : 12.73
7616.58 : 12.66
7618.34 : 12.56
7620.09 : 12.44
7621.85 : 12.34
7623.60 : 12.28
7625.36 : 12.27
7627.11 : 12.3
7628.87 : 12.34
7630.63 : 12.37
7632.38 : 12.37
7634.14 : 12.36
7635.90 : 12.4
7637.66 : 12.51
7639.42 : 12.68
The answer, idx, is 7564.15 angstrom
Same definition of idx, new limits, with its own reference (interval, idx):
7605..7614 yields 7606.07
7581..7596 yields 7588.57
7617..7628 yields 7623.60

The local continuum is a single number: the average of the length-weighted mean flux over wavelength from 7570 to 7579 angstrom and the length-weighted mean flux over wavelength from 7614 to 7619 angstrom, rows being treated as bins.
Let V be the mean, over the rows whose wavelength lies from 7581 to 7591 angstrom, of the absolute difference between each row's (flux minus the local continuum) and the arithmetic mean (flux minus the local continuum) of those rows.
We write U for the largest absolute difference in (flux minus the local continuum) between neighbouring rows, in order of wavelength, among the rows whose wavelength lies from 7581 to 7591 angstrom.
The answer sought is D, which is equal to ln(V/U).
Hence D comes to 0.1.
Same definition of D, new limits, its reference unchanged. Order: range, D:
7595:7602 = -0.2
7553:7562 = -0.2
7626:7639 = -0.9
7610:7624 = 0.3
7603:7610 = -0.3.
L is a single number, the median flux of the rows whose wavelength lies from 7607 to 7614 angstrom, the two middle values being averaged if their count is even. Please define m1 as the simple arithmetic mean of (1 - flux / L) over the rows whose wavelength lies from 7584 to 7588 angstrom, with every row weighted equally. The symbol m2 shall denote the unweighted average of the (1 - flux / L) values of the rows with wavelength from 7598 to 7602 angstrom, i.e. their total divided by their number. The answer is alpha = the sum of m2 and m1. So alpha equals -0.02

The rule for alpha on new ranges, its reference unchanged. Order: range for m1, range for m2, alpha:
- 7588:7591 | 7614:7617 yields -0.01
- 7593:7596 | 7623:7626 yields 0.03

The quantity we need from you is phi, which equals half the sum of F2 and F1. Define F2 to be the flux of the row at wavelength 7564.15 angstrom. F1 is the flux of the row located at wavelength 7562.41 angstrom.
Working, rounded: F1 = 13.44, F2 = 13.39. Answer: 13.4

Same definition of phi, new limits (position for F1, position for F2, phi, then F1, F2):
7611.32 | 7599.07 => 12.8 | 12.76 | 12.75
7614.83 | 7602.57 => 12.7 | 12.73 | 12.69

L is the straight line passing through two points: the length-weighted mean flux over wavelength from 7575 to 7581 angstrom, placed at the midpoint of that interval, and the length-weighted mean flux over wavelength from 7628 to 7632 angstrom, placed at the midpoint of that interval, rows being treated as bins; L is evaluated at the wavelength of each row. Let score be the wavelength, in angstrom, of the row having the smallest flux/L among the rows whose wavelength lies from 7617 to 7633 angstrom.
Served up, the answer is 7623.60 angstrom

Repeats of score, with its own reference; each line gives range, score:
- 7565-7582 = 7565.89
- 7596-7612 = 7597.32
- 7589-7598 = 7590.32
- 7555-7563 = 7555.45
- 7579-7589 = 7588.57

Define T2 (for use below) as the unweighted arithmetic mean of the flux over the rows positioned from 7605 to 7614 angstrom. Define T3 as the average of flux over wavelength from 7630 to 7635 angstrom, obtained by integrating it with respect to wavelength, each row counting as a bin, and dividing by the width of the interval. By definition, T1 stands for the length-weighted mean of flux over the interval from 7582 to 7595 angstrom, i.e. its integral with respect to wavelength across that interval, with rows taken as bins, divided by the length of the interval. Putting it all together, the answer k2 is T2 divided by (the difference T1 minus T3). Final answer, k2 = 21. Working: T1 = 13.0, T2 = 12.7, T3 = 12.4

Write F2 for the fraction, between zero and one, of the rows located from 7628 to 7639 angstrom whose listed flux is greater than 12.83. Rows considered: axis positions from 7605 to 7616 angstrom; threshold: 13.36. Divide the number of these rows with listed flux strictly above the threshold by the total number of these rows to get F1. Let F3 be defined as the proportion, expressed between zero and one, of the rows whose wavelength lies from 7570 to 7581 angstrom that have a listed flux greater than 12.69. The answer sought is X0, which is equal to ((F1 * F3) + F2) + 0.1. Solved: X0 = 0.1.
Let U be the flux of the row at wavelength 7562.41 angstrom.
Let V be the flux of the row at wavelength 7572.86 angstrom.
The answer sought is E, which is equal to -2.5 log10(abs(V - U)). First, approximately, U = 13.44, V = 13.39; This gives 3.3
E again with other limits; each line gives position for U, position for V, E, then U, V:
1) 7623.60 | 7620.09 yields 2.0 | 12.28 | 12.44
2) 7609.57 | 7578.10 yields 0.5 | 12.74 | 13.4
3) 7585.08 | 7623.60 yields 0.3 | 13.06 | 12.28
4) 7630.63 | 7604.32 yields 1.3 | 12.37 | 12.68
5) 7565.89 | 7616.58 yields 0.4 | 13.37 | 12.66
